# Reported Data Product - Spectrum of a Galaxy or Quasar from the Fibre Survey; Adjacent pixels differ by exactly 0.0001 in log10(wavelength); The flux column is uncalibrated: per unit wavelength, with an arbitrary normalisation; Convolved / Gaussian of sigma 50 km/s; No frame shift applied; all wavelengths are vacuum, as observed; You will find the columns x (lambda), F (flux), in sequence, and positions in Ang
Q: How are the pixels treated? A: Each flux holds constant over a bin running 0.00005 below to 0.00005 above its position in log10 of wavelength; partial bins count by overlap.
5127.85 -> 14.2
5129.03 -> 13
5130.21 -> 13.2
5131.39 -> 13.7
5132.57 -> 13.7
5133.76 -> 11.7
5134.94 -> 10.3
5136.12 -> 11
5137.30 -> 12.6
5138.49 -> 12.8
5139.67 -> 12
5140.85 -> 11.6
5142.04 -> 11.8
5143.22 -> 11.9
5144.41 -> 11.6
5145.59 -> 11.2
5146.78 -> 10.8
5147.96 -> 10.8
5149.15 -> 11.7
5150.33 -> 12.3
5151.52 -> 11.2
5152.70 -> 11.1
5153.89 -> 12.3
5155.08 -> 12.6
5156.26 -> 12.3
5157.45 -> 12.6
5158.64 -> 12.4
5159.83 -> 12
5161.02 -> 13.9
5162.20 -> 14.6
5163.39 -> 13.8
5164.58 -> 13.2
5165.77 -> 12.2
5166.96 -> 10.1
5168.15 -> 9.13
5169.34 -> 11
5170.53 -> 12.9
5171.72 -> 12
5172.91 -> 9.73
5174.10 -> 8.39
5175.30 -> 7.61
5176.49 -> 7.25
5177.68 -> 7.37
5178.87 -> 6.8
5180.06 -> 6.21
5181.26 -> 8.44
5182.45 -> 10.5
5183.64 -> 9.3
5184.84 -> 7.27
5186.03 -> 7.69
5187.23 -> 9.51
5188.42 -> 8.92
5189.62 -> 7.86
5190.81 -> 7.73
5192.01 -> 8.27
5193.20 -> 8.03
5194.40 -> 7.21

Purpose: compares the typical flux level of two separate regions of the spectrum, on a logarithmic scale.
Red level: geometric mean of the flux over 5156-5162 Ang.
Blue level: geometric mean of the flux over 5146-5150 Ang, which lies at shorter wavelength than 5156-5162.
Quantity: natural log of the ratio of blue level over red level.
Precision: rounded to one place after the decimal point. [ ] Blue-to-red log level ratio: -0.1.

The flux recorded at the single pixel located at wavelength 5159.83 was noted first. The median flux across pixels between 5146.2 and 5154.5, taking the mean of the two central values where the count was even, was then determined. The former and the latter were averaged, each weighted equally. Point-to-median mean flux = 11.6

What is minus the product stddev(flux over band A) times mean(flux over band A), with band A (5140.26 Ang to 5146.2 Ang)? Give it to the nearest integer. -3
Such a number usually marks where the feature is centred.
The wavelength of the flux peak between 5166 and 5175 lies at 5170.53 Ang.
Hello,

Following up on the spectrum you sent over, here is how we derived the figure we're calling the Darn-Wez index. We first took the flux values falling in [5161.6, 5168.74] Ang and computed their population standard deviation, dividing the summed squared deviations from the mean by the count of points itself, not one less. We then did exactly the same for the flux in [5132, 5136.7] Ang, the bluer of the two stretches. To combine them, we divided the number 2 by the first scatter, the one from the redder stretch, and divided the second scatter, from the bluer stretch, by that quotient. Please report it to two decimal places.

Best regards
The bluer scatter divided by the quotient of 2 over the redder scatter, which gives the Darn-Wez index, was 1.25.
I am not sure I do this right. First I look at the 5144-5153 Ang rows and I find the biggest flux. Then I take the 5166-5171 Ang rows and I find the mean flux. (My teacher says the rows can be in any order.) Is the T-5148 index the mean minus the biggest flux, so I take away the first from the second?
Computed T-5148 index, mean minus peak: -1.5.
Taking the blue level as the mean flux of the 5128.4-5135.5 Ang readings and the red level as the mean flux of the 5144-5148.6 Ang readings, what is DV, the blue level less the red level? 1.5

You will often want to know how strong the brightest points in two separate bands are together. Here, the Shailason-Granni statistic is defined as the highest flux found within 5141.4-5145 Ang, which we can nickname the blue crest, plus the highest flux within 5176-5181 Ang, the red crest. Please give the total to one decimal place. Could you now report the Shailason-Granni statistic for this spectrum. 19.3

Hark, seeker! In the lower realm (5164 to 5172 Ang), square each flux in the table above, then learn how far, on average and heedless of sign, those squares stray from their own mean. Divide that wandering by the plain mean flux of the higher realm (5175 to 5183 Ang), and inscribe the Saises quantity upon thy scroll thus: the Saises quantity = 3.6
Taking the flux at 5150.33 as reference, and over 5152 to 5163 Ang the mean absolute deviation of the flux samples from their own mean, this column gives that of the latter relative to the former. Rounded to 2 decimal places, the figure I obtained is 0.06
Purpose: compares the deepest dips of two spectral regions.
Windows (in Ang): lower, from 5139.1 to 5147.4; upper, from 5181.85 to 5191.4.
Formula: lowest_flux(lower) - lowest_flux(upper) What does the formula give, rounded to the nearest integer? 4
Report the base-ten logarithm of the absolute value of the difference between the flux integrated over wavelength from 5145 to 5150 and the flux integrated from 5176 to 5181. 1.3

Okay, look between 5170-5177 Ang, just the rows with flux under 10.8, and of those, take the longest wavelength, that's 5176.49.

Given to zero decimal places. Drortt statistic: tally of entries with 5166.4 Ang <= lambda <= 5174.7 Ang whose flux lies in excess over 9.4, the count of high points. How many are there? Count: 5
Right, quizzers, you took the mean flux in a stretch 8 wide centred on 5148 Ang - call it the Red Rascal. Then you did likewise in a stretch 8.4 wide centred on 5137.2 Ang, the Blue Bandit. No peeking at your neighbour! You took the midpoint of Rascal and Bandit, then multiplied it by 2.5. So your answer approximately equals 28.9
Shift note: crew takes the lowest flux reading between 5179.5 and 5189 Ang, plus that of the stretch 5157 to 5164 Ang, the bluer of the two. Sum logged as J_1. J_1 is 18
